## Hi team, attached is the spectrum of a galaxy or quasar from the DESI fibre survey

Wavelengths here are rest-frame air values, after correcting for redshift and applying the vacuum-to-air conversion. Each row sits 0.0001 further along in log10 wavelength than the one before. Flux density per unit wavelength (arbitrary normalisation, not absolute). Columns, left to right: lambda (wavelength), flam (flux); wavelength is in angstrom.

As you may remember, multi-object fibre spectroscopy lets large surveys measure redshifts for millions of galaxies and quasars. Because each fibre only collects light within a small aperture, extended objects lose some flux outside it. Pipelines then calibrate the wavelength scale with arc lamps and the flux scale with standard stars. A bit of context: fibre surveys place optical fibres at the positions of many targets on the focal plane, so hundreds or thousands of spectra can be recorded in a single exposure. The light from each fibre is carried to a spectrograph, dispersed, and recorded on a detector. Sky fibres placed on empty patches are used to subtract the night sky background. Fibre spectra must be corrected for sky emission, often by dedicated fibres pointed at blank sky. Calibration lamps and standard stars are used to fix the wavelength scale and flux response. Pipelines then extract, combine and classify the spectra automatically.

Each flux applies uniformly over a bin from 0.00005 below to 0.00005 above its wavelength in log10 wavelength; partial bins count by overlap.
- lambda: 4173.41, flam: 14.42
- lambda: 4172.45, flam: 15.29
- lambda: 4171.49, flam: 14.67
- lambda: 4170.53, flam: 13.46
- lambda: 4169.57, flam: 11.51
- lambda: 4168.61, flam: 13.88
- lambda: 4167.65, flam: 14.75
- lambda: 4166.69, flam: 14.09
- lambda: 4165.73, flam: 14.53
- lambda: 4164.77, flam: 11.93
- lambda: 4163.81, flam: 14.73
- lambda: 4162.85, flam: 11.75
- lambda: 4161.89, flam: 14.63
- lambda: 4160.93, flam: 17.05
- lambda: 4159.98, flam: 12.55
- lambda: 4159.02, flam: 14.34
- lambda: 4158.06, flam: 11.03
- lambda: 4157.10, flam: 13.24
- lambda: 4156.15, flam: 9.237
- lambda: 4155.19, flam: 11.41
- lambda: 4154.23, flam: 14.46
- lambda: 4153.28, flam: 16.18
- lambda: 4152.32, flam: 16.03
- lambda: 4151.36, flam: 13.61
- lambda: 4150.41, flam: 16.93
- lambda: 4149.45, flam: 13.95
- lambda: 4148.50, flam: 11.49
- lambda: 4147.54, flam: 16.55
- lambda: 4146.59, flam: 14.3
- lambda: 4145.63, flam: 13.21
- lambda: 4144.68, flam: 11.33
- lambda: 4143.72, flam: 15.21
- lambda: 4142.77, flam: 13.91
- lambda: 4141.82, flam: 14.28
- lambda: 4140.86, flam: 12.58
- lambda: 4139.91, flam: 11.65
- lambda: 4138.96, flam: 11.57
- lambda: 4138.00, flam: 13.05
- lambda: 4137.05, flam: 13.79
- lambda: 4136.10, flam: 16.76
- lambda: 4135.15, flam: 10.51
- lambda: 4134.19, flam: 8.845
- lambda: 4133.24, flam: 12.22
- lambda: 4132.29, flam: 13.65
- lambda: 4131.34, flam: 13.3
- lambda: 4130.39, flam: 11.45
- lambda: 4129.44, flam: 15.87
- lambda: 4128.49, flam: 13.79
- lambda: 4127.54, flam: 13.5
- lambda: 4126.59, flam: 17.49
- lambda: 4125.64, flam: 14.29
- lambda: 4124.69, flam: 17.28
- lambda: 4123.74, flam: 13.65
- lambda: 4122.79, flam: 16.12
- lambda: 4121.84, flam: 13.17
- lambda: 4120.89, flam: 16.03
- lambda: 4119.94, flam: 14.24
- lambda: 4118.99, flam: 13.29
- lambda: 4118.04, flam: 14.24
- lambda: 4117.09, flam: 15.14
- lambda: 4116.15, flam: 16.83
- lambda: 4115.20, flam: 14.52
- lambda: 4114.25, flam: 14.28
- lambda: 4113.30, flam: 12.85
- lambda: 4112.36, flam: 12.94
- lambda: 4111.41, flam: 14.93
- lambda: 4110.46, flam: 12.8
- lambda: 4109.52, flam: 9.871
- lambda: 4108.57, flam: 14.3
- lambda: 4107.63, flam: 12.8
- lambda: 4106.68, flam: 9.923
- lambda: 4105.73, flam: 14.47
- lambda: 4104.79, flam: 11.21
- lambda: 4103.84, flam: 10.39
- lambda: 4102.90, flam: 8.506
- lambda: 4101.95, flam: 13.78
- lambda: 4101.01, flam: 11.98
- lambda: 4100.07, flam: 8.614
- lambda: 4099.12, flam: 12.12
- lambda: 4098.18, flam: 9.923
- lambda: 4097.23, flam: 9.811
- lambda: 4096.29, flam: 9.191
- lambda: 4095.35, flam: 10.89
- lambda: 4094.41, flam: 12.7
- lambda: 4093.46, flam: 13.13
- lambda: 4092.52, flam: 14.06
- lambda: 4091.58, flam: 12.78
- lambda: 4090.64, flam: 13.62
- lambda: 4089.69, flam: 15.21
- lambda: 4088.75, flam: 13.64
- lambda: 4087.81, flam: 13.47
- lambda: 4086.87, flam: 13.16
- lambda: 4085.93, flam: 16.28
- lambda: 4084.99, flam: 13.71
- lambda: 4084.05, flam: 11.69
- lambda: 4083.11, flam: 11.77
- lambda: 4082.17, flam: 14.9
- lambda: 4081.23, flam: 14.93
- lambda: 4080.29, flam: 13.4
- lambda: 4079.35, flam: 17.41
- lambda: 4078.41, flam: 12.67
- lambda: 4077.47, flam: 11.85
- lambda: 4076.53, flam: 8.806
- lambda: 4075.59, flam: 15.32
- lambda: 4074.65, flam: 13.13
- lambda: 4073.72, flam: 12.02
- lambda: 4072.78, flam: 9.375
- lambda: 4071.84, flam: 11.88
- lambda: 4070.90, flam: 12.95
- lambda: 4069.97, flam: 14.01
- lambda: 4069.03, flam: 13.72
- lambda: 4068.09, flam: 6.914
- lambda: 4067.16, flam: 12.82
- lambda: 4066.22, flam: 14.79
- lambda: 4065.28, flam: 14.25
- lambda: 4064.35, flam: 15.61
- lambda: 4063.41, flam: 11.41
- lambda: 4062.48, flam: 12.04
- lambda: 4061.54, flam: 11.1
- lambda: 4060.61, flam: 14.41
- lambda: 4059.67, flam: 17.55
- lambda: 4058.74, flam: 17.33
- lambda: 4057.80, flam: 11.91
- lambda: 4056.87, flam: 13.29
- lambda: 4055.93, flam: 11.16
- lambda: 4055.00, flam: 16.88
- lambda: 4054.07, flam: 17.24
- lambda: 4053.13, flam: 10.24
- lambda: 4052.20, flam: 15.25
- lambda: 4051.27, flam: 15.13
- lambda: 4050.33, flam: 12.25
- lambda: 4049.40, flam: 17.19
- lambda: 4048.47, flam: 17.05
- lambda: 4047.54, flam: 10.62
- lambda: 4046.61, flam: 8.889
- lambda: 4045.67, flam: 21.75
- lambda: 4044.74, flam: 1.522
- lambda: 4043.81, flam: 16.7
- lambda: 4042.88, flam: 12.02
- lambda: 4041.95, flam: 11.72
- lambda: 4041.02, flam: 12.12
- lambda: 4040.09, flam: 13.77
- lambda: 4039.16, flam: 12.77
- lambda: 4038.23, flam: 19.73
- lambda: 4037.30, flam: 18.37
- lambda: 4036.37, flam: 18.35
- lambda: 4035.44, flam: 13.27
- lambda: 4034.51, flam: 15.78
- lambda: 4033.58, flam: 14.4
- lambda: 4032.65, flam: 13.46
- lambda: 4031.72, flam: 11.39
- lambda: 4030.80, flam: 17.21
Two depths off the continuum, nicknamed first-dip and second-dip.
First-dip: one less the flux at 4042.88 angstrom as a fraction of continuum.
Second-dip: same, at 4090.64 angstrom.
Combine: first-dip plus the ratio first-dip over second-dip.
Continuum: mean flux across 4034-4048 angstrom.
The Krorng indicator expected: 9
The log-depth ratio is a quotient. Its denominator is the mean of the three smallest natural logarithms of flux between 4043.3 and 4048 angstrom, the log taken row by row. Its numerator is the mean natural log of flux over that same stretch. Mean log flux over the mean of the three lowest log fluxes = 1.31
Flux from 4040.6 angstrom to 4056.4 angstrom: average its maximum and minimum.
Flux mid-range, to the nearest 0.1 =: 11.6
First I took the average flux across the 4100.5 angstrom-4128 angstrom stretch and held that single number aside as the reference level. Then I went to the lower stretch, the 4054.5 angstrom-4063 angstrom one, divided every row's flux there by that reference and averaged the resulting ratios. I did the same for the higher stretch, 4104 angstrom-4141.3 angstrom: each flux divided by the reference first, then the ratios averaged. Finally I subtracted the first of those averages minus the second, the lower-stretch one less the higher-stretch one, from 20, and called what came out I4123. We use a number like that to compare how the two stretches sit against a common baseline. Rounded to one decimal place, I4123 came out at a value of 20.0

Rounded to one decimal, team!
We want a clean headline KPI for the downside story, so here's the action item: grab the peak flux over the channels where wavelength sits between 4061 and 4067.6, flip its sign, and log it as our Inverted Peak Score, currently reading -15.6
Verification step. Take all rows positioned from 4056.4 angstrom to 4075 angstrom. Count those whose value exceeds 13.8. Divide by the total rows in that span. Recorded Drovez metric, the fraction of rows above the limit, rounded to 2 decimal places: 0.35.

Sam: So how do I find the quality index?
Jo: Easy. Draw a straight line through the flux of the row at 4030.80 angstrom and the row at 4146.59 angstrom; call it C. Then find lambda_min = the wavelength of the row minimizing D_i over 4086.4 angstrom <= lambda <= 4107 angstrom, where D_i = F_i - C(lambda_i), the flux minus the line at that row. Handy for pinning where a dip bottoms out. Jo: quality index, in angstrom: 4102.90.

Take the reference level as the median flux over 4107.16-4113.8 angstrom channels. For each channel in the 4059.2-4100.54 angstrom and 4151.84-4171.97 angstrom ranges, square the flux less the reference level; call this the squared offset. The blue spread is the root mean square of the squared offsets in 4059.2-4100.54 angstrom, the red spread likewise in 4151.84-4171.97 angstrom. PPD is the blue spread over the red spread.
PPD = 1.5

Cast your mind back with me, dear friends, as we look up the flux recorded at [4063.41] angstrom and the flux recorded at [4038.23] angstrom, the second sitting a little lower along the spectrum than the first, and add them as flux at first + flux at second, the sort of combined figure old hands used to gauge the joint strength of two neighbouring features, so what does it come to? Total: 31.1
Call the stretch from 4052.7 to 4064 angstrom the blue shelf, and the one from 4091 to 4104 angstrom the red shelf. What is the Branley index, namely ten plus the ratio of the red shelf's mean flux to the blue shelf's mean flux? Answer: 10.8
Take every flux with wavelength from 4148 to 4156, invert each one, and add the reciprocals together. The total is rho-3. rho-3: 0.6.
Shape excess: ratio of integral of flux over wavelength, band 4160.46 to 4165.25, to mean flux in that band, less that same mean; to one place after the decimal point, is -9.2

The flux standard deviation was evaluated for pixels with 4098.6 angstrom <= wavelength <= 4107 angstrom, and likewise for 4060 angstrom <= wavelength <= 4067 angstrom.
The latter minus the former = -0.3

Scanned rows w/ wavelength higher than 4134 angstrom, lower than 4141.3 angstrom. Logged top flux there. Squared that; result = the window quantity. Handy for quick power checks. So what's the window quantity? 281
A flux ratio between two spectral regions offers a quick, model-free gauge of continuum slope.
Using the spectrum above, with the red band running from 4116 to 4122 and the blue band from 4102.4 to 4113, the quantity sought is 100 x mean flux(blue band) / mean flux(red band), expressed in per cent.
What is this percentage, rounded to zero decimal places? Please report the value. 82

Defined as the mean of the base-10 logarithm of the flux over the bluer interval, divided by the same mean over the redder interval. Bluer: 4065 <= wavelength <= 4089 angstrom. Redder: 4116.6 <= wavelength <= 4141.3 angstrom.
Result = 0.98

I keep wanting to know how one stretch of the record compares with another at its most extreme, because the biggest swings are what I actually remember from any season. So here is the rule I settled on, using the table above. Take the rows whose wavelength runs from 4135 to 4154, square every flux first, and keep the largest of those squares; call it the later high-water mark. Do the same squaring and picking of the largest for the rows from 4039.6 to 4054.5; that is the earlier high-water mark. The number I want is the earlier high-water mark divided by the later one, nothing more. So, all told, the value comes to 1.65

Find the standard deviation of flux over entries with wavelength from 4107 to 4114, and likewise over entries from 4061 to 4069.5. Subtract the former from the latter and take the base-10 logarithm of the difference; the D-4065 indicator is 0.0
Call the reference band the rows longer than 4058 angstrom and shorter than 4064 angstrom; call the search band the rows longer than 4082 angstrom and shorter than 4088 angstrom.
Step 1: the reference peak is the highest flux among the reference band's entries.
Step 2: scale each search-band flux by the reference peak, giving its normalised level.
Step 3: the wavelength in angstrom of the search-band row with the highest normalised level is 4085.93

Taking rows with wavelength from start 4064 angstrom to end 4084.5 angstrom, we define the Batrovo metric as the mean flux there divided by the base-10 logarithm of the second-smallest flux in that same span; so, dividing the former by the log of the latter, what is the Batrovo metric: 13.7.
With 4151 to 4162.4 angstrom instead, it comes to 13.1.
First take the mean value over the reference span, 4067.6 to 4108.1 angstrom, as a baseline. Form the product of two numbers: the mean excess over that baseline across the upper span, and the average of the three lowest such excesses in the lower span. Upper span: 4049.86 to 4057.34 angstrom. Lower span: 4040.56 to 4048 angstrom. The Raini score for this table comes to -8.3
